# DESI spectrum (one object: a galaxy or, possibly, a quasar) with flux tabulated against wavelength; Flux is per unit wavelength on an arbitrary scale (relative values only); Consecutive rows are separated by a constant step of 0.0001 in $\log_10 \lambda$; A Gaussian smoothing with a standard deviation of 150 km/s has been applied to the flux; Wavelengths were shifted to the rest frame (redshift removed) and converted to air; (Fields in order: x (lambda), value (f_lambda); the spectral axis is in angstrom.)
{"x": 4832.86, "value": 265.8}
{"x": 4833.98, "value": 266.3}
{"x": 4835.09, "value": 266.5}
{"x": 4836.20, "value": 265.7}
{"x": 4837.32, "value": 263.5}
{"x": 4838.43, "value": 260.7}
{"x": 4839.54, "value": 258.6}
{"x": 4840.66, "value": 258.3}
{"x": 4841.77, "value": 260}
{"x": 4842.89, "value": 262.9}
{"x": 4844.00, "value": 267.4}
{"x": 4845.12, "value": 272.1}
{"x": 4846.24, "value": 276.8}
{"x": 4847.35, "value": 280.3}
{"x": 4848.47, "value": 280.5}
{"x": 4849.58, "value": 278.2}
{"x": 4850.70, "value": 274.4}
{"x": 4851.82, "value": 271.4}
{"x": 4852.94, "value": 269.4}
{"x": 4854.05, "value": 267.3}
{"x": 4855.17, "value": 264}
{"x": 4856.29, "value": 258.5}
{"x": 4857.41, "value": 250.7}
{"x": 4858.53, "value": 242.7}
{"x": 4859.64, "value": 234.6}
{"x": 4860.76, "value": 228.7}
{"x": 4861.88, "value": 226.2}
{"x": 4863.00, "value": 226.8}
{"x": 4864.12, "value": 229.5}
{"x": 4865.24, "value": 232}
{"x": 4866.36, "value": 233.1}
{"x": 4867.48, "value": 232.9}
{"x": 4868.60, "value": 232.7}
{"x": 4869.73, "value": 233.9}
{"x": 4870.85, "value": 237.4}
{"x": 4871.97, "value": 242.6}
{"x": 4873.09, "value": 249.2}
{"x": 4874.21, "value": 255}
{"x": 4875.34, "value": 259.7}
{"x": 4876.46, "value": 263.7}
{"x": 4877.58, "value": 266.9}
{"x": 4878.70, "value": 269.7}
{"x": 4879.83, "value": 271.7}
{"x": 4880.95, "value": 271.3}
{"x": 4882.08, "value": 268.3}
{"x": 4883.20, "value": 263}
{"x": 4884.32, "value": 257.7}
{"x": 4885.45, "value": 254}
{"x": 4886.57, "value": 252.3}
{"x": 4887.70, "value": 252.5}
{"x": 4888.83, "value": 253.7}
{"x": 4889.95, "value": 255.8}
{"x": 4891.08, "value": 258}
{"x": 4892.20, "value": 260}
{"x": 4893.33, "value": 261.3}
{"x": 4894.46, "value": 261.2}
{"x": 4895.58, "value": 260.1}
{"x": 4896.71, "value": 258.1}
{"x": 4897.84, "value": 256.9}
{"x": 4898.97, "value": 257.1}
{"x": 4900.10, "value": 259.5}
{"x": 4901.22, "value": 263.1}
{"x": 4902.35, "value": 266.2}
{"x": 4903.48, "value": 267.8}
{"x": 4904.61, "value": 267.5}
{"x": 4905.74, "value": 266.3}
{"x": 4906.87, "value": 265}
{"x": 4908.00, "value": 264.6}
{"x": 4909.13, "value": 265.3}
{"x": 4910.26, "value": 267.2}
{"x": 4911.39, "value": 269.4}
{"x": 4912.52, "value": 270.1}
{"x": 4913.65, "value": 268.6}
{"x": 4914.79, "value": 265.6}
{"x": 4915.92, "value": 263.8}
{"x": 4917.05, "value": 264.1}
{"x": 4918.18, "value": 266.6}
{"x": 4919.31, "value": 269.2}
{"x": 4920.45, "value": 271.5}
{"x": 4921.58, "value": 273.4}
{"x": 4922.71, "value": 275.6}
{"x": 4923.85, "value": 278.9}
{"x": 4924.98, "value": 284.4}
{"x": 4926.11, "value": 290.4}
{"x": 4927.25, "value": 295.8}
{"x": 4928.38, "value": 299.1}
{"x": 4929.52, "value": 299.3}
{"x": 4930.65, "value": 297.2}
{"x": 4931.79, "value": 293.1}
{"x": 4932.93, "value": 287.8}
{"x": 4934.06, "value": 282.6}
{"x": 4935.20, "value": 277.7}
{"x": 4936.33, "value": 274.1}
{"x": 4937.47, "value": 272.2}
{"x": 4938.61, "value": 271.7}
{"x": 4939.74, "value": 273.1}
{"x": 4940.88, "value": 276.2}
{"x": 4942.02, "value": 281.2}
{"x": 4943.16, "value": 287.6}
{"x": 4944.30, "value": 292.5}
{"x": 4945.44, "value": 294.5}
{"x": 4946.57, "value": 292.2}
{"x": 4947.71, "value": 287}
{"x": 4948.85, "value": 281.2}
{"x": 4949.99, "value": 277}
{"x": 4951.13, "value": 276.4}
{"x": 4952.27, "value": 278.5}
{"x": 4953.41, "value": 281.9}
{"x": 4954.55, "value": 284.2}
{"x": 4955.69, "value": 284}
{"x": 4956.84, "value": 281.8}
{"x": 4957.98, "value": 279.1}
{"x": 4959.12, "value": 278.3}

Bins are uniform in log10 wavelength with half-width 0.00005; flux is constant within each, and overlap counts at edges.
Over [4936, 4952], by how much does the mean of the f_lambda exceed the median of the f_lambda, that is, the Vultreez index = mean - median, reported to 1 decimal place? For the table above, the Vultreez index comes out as 2.1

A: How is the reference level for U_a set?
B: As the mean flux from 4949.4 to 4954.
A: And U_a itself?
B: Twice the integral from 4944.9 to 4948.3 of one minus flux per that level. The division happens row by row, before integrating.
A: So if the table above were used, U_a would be -0.3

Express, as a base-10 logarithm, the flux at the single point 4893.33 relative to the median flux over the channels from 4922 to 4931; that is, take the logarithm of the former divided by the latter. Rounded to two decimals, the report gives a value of -0.05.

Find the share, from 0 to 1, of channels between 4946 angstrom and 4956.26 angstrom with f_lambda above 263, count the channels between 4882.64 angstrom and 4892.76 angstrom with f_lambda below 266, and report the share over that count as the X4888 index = 0.111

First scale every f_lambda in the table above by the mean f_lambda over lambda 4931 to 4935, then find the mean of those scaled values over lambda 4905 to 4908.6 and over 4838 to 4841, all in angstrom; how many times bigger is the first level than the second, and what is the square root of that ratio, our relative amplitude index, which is 1.01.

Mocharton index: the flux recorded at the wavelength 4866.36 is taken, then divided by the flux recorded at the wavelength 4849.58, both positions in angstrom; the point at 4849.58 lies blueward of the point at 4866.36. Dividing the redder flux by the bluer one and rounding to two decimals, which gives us 0.84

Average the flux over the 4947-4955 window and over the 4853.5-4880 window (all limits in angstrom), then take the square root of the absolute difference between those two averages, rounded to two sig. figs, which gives 5.9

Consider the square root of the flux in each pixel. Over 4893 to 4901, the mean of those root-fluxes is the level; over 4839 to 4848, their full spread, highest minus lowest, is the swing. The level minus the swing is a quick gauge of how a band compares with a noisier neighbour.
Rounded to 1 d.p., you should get 15.4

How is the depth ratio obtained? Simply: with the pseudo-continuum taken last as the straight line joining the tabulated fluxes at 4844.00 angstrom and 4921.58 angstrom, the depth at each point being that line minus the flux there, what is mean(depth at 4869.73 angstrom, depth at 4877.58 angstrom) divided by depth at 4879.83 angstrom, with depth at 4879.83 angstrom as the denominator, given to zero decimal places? -13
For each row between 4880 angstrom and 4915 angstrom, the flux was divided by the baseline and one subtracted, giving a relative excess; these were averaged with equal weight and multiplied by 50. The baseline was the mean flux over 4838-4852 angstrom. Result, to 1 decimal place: -1.3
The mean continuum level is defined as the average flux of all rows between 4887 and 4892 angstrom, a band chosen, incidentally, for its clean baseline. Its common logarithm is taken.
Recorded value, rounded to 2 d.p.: 2.41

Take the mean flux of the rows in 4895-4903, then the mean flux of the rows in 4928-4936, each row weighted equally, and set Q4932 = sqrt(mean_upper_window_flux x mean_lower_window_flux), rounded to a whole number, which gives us 275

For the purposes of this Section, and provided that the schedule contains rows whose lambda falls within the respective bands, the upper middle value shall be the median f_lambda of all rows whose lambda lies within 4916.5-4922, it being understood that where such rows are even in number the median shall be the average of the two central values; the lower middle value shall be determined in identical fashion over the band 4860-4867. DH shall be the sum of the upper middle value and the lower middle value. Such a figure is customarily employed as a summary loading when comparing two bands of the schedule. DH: 498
